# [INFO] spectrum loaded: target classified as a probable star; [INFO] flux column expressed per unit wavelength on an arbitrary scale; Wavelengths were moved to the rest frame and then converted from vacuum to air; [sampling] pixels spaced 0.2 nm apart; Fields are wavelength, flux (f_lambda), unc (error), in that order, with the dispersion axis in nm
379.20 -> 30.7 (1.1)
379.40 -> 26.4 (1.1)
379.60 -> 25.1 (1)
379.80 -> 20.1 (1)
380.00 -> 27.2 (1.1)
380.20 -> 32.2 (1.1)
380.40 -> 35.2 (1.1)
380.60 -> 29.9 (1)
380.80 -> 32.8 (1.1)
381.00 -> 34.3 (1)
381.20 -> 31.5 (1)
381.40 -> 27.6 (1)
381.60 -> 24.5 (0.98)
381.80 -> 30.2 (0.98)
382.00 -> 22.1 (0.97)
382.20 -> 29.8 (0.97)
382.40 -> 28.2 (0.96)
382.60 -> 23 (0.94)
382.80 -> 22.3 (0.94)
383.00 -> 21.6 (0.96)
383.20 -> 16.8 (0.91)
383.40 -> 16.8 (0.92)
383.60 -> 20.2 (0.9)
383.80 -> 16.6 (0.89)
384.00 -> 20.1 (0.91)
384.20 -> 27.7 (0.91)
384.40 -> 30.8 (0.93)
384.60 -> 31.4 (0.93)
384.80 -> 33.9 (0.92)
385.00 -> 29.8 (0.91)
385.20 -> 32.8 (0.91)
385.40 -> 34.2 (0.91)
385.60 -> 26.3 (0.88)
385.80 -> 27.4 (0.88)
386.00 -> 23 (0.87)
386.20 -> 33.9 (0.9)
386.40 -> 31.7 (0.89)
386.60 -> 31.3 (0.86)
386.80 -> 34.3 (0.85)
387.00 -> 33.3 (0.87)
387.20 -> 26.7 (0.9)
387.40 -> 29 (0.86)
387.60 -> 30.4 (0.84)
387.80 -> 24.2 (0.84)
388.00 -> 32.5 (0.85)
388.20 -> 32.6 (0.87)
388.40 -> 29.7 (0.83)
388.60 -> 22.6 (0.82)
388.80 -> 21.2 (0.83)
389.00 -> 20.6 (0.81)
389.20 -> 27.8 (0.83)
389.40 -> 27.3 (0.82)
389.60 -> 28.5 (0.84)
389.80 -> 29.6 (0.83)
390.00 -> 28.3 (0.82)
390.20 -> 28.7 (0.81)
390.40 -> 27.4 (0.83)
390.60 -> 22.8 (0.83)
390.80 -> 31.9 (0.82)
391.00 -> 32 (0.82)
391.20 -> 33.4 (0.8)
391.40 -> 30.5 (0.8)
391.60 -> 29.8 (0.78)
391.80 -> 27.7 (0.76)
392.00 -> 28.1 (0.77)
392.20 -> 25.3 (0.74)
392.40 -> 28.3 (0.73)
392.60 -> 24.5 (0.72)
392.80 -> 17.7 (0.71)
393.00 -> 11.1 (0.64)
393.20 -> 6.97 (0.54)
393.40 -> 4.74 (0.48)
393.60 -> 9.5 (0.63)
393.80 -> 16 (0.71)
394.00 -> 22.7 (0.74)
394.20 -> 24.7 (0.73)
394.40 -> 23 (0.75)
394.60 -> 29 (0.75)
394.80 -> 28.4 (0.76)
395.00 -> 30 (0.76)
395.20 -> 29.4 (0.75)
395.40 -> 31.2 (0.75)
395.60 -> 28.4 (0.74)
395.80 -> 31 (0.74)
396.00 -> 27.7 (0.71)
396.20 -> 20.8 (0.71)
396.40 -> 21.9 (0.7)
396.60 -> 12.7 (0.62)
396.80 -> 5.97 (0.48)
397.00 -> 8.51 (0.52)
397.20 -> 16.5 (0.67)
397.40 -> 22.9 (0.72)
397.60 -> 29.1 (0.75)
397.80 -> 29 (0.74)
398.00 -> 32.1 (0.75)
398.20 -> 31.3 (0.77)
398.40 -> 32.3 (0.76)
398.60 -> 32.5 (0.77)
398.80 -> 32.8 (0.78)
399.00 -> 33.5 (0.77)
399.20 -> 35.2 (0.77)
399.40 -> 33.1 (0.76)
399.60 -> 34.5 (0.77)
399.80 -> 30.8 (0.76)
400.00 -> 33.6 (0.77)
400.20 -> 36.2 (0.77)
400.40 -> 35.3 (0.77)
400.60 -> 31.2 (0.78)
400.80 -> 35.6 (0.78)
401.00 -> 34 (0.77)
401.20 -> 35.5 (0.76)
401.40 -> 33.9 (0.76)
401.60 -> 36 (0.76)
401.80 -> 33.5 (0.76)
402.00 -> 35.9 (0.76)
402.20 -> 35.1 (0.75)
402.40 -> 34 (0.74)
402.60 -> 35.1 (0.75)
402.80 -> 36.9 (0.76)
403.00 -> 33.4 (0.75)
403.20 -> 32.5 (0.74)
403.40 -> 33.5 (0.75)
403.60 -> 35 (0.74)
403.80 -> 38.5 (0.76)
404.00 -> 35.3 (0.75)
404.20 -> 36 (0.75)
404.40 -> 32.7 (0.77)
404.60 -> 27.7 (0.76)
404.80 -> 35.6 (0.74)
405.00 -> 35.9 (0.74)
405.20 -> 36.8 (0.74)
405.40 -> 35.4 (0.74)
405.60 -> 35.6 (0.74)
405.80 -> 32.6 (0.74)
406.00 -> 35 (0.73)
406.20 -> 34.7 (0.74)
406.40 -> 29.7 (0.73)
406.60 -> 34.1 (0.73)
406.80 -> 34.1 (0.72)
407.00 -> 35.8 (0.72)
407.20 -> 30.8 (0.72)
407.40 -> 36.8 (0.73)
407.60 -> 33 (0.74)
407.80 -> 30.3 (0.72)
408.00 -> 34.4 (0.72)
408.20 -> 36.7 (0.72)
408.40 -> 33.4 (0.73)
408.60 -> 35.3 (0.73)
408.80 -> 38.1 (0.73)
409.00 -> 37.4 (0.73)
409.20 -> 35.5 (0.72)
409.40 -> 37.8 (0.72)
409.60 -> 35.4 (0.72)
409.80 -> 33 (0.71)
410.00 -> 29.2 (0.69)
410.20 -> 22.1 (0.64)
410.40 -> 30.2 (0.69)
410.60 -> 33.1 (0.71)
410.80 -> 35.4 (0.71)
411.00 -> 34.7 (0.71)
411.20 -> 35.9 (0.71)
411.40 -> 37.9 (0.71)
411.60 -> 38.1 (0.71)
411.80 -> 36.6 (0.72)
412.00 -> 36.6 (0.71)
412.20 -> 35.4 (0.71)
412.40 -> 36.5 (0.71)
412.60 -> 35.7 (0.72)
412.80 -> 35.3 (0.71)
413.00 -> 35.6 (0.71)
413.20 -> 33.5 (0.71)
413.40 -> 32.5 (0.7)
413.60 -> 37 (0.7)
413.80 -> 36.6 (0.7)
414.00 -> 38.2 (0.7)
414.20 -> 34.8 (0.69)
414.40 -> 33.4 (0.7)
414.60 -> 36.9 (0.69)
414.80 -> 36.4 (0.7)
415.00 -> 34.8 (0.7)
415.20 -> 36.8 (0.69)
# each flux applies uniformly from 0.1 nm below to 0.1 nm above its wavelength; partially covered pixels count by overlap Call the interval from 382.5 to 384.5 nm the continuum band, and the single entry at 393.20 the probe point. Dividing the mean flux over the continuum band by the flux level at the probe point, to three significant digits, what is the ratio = 3.10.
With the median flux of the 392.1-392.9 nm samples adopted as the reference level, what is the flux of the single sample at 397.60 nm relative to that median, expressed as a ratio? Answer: 1.2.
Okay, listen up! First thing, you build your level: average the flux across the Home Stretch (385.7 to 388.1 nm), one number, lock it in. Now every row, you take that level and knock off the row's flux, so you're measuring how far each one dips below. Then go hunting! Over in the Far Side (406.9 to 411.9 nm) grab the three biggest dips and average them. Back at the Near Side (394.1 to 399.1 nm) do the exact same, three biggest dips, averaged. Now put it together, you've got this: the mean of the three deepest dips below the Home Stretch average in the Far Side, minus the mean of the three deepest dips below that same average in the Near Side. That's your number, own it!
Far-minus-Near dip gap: -18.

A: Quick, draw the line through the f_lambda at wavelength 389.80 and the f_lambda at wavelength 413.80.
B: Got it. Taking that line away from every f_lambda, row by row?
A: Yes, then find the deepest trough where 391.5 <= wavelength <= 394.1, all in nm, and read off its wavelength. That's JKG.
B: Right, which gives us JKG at 393.40 nm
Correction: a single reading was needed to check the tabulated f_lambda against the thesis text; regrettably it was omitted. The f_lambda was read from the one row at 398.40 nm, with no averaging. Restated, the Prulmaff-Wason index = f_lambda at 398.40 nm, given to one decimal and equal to 32.3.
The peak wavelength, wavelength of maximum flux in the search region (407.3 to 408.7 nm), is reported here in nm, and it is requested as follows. 407.40 nm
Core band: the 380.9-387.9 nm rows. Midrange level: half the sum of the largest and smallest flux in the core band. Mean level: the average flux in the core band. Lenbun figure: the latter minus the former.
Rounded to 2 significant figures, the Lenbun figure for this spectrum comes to 1.9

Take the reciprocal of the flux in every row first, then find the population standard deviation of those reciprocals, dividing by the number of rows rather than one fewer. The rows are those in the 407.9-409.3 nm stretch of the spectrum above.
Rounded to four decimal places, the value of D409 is 0.0012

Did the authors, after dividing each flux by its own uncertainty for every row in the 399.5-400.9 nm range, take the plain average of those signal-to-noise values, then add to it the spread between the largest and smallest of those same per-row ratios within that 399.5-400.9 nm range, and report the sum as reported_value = 50.9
